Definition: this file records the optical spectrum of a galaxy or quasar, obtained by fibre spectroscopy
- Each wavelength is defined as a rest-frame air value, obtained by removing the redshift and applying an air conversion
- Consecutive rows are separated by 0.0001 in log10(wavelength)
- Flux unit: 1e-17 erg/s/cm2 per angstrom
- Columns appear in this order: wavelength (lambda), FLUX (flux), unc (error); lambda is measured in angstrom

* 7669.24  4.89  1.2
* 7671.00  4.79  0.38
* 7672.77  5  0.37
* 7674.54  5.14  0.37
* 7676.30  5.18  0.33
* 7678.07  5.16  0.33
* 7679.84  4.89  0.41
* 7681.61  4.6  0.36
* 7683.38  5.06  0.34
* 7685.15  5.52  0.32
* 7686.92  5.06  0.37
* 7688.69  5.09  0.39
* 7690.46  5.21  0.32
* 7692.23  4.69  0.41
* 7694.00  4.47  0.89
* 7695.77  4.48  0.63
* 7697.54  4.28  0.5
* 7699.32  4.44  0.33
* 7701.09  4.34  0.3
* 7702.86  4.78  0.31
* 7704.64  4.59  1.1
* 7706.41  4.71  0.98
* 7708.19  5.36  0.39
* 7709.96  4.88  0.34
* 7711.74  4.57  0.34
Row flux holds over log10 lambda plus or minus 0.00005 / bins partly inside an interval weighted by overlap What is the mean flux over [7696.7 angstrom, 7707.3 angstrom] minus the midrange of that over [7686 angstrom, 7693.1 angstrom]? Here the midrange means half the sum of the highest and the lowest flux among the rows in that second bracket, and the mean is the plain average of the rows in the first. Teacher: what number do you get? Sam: -0.4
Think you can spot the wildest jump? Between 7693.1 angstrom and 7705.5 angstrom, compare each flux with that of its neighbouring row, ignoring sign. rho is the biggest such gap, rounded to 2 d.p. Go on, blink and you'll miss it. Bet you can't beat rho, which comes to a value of 0.44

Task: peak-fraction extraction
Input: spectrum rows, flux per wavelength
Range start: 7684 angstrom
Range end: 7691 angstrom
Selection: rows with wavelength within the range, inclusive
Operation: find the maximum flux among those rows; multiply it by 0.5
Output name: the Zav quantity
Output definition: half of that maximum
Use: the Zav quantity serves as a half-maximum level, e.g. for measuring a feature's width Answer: 2.8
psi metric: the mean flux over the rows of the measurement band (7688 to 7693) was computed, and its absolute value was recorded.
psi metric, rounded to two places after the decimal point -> 5.00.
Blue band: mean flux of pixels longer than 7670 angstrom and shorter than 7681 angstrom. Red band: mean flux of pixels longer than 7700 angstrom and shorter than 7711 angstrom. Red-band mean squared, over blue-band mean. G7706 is 4.5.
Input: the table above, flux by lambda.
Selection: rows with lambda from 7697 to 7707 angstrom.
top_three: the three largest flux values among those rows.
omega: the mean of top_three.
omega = 4.69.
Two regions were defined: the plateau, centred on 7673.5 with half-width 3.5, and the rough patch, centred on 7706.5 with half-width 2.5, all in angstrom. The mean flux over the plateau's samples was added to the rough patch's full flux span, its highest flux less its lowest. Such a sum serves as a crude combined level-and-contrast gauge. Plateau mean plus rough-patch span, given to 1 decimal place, 5.8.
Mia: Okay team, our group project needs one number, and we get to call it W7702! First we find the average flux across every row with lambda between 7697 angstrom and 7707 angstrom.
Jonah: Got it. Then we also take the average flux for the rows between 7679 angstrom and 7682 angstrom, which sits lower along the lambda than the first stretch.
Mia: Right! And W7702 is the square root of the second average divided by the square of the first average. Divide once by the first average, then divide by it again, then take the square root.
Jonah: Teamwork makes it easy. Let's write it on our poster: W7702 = 0.482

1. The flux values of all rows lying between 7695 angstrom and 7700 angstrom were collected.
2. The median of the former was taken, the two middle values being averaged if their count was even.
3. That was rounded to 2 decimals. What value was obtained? 4.44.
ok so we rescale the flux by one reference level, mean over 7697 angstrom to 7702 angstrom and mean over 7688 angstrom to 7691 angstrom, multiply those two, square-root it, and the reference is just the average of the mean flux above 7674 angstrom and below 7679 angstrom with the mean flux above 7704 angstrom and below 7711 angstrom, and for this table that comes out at 0.943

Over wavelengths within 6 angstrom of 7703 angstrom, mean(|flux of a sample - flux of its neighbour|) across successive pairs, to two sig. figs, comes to 0.28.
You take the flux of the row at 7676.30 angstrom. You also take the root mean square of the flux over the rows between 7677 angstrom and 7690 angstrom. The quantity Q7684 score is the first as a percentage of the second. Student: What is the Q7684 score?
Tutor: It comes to 102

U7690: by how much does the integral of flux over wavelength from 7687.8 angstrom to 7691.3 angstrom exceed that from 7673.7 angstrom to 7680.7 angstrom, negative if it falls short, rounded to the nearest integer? -18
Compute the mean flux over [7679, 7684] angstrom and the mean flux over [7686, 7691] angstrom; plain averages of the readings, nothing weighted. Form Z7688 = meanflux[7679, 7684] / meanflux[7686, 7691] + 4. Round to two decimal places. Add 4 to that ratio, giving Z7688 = 4.95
